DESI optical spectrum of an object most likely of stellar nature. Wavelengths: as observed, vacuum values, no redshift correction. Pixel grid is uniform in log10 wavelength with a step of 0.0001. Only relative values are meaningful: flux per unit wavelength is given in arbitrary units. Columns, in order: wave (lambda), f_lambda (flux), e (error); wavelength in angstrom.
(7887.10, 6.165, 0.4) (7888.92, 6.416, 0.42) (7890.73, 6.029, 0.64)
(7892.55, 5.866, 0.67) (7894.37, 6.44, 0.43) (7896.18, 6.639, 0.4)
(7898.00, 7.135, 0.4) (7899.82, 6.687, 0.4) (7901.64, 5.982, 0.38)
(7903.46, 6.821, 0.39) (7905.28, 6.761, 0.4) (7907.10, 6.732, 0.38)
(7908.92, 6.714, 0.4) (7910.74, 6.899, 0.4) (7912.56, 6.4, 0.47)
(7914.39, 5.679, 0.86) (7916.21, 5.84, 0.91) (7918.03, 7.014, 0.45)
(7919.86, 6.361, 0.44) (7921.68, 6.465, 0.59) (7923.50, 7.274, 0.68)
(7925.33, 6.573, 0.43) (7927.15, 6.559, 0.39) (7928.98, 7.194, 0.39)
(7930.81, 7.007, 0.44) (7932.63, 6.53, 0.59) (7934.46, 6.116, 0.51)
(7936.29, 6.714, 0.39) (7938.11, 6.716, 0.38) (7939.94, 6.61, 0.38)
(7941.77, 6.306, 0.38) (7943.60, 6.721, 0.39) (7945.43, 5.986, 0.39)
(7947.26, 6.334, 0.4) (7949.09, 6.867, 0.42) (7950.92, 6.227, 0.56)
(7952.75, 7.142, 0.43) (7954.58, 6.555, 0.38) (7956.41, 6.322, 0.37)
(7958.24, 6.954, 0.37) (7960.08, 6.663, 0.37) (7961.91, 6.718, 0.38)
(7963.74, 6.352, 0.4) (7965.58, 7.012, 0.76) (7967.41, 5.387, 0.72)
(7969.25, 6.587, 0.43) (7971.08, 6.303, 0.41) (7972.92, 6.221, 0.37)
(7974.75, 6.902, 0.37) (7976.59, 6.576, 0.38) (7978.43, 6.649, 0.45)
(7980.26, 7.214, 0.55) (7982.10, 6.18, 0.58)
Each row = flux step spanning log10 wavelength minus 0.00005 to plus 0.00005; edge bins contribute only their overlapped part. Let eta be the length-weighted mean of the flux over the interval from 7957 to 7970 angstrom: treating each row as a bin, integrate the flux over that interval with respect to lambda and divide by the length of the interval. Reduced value 6.52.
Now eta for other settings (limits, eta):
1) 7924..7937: 6.68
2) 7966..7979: 6.39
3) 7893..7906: 6.61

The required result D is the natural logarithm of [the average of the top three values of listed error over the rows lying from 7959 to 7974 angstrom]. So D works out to -0.45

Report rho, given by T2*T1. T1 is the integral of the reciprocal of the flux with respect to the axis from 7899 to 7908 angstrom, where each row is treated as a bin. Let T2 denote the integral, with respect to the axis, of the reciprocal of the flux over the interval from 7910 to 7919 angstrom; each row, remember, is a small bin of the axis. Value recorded 1.95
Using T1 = 1.37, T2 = 1.43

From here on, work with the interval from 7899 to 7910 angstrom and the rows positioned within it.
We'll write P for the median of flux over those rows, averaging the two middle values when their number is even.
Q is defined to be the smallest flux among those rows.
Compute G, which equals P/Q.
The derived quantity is 1.12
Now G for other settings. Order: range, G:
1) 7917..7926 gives 1.03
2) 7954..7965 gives 1.05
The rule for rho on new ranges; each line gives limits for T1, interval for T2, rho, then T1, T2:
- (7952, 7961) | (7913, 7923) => 2.14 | 1.34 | 1.59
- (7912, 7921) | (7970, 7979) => 2.00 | 1.45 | 1.38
